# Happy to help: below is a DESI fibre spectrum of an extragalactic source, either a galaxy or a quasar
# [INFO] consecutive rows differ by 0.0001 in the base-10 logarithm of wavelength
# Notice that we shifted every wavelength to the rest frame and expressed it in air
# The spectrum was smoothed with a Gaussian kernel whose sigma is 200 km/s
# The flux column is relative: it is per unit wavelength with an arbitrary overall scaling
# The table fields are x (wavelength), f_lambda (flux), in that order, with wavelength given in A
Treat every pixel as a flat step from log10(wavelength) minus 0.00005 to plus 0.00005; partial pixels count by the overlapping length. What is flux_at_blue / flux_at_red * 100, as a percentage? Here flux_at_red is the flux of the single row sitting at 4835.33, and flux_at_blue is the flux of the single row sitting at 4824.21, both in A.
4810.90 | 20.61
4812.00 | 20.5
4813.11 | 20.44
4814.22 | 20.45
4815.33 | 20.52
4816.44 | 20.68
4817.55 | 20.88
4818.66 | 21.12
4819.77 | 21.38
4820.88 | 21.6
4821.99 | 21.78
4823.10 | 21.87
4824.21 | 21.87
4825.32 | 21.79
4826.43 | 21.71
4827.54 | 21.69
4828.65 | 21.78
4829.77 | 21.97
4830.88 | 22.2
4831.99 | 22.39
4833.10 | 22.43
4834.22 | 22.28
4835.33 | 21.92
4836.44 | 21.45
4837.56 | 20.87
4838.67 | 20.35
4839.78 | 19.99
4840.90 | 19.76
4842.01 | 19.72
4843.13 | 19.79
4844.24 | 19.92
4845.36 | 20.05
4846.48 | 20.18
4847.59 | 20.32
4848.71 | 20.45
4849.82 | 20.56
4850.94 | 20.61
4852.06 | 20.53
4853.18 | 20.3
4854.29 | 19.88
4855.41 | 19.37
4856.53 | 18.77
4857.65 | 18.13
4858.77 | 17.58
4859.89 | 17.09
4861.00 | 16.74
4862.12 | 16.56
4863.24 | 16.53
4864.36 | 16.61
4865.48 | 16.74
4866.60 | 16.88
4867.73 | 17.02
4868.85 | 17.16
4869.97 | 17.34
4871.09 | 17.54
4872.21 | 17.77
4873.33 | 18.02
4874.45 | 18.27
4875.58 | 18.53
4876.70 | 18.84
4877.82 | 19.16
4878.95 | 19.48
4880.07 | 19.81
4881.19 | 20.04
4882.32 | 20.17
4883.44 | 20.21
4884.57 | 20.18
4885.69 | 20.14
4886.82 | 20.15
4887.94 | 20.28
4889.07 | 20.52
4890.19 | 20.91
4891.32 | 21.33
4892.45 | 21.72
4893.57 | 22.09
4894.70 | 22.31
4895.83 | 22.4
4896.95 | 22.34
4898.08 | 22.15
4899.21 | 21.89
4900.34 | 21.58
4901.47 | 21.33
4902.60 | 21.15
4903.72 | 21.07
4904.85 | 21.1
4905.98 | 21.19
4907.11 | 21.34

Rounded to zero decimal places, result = 100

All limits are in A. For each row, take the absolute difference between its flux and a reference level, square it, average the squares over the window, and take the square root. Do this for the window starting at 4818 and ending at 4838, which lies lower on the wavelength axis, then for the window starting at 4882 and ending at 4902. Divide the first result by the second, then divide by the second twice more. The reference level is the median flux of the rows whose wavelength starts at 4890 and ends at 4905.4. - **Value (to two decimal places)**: 0.47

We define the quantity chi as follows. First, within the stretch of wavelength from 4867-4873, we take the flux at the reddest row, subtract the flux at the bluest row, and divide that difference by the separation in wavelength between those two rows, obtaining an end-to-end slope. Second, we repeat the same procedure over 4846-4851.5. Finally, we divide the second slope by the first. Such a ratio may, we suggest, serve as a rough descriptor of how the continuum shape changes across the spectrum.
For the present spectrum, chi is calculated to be 0.58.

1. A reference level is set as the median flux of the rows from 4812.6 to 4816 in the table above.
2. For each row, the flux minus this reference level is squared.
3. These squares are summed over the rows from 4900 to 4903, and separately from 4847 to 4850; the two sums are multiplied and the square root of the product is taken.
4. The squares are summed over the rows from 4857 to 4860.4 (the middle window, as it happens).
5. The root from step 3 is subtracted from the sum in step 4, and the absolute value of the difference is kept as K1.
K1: 25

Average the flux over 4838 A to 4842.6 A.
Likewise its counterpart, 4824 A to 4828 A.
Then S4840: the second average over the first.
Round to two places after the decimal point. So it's 1.09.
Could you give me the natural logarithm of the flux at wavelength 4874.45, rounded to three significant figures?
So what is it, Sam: 2.91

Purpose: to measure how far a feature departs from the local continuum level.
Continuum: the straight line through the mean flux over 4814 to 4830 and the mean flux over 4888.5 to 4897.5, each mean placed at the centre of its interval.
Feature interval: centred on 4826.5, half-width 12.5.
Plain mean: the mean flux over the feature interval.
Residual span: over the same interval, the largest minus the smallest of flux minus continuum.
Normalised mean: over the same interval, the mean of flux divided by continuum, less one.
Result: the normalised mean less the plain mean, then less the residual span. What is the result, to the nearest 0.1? -23.6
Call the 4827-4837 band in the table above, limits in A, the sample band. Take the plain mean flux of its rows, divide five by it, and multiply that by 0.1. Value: 0.0227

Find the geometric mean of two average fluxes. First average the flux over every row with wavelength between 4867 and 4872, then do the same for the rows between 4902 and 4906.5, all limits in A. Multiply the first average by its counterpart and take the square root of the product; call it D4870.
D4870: 19.1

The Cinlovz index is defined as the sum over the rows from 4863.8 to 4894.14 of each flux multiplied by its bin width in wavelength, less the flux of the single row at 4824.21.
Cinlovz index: 559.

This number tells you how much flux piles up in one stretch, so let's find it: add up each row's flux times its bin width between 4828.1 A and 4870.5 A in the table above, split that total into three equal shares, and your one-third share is 276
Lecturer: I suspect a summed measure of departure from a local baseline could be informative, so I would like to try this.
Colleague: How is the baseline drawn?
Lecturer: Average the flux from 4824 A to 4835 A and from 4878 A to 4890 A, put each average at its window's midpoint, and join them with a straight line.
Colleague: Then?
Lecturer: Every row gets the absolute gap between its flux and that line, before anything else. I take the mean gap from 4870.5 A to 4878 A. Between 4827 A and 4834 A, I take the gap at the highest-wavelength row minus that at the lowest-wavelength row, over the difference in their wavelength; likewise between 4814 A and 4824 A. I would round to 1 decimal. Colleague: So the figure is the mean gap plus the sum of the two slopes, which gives 2.0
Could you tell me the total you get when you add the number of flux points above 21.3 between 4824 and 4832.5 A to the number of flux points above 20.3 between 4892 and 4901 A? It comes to 16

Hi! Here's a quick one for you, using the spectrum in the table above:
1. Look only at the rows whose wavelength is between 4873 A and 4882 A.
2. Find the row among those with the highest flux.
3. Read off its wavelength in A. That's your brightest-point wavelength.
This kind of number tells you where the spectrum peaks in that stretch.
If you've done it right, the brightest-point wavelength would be 4881.19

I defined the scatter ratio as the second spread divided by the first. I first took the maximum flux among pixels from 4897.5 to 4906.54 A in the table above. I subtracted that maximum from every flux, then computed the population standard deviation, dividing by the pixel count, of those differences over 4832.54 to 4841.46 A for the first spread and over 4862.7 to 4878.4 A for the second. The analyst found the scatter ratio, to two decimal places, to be 0.84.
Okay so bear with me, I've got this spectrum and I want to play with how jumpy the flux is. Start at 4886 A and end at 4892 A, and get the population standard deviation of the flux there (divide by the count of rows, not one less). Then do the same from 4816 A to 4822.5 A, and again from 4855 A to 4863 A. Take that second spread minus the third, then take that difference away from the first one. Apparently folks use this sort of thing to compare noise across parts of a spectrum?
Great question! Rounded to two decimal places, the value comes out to 1.02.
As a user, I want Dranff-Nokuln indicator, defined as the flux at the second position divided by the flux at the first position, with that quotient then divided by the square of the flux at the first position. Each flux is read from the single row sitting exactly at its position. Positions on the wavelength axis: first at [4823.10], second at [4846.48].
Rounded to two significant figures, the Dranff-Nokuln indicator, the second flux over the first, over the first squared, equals 0.0019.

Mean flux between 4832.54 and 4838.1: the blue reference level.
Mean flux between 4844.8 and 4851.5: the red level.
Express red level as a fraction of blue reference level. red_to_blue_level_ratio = 0.93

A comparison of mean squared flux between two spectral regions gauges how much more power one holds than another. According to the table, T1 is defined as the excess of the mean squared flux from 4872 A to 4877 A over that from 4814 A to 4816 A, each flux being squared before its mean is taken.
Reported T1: -85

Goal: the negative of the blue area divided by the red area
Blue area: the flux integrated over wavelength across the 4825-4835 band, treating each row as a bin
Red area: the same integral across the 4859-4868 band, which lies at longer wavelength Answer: -1.5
